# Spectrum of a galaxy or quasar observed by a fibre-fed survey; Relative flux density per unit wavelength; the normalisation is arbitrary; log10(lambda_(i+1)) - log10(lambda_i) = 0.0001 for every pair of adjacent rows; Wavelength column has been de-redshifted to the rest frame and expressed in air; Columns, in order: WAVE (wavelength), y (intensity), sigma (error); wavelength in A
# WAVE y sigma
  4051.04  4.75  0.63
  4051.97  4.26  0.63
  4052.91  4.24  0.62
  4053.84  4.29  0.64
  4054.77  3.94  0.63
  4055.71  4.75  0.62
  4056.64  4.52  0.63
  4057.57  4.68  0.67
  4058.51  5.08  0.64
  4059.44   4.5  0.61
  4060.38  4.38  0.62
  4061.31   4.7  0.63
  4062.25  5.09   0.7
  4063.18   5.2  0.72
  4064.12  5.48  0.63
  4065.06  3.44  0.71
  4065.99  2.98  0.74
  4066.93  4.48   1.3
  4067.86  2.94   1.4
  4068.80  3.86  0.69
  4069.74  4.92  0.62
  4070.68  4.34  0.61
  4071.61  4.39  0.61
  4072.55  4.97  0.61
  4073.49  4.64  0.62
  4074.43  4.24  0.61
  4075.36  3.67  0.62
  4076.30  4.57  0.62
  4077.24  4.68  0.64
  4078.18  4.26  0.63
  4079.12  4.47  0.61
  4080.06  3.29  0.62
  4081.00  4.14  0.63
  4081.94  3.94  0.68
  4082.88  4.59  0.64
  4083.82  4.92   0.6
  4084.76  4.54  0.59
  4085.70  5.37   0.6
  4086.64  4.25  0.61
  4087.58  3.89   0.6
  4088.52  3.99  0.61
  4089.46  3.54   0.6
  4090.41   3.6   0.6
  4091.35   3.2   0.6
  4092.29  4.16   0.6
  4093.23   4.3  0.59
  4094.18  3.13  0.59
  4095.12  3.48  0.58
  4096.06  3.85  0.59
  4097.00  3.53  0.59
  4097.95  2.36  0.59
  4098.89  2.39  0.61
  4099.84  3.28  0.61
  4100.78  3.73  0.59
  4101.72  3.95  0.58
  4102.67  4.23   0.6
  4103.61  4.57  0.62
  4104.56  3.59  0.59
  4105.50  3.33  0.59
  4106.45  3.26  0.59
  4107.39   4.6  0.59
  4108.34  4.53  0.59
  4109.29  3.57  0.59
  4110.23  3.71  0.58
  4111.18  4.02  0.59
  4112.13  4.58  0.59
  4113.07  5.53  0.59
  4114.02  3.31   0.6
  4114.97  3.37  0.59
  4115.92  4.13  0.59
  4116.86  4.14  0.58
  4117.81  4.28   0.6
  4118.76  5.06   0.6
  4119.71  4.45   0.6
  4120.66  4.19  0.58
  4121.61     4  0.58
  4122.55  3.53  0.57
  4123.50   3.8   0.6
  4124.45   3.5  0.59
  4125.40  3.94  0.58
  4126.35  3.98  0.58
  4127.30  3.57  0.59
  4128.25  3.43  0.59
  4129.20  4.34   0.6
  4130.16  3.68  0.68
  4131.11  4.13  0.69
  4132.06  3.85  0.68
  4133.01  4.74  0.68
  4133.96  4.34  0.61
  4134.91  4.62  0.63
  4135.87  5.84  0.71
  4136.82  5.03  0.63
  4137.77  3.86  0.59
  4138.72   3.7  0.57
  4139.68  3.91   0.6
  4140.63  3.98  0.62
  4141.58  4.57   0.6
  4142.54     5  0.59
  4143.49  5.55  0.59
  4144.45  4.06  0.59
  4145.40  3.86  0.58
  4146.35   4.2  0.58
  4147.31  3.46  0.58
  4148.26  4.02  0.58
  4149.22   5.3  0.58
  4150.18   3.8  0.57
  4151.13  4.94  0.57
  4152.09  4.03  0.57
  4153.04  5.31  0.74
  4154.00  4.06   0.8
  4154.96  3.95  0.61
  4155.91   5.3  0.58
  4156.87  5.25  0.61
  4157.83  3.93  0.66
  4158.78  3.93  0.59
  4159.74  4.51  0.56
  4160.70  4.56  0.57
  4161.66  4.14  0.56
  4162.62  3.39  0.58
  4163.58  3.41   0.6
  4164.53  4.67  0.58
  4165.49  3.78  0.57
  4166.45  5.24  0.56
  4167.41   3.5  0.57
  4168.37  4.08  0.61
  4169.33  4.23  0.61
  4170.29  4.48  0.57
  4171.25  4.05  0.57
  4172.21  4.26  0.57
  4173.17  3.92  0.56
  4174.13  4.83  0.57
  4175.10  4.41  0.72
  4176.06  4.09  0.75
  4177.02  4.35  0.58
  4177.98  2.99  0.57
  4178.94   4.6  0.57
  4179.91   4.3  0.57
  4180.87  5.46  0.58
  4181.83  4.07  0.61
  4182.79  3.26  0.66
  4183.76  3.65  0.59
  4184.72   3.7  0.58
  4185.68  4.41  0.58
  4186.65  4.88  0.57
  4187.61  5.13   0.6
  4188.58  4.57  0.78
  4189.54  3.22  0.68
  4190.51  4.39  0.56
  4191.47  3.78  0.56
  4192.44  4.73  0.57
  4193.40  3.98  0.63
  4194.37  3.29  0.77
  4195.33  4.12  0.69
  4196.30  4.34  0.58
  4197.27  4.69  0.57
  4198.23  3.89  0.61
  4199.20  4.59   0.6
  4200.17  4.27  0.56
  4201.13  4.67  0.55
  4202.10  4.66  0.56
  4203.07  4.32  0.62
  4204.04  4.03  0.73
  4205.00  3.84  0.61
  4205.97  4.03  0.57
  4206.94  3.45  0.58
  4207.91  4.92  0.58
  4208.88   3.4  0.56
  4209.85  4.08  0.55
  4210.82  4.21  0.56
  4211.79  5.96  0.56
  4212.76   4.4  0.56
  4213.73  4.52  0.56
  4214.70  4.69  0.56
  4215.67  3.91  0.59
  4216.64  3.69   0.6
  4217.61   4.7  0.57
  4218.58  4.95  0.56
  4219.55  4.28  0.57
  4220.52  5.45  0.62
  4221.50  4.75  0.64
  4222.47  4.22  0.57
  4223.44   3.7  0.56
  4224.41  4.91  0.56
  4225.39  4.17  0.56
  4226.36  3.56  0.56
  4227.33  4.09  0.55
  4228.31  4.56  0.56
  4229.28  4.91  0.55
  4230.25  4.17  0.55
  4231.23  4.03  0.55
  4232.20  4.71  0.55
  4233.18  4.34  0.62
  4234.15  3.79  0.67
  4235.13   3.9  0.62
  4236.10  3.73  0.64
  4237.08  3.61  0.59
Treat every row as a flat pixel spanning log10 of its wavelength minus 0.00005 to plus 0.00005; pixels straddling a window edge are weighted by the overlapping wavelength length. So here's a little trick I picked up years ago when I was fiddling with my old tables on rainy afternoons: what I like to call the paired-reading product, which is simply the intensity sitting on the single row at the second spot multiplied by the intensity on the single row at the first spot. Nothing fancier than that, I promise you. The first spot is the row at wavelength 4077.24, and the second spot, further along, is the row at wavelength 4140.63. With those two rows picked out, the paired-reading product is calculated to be 18.6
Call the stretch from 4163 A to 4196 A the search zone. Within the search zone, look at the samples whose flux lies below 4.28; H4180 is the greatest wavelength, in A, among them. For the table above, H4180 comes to 4195.33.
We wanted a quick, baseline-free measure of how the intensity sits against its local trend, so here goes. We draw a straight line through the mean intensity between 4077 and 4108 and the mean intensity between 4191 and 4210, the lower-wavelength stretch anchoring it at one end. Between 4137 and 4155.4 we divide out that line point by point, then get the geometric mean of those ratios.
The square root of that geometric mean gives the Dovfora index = 1.03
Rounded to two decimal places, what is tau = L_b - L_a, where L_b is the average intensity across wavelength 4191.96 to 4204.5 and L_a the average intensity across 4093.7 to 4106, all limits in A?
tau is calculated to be 0.78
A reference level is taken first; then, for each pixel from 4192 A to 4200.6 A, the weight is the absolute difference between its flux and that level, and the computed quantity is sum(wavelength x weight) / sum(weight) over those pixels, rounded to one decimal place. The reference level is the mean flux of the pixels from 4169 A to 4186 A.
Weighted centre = 4195.7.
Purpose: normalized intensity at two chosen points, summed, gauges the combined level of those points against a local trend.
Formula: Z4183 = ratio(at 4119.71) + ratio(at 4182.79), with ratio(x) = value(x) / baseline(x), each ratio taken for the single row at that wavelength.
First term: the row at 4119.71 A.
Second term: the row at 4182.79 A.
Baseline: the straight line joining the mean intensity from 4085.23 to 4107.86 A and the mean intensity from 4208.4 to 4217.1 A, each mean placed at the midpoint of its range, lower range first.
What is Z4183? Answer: 1.94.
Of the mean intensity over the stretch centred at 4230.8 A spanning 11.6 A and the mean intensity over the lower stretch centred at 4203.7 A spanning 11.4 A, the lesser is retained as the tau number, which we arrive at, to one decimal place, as 4.2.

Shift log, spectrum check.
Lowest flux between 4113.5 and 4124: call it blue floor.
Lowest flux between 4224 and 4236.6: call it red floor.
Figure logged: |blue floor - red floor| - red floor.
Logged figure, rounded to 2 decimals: -3.31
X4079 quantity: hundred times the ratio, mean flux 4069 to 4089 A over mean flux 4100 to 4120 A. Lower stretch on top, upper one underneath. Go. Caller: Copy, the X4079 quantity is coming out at 107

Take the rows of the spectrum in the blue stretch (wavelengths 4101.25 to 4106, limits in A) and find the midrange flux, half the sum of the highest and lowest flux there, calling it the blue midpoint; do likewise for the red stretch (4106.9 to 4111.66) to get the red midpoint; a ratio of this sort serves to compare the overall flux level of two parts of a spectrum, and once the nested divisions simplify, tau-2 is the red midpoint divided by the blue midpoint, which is 1.03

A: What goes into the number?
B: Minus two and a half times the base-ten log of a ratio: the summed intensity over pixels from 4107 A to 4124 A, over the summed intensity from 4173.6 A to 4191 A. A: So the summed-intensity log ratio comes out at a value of 0.022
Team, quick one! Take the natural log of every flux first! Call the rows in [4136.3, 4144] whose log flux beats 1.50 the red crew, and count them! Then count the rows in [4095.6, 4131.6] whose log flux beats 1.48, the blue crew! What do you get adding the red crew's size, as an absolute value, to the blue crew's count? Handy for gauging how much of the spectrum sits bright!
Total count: 11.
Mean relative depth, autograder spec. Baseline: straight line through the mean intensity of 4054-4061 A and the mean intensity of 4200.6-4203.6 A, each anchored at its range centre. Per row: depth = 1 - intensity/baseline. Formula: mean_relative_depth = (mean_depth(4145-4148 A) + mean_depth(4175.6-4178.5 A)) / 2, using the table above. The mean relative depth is 0.16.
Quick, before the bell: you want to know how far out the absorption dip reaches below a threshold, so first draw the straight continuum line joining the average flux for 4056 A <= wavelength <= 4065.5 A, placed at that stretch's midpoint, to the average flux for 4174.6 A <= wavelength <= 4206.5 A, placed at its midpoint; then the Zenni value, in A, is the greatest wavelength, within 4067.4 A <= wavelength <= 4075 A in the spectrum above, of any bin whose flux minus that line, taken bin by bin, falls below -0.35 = 4074.43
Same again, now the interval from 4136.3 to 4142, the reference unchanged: 4140.63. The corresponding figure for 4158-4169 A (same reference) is 4167.41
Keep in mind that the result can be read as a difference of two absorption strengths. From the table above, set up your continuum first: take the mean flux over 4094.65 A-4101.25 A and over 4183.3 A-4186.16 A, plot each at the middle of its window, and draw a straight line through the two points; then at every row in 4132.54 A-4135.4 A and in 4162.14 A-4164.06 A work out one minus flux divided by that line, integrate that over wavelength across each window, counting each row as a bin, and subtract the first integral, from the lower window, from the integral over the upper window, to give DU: 1.03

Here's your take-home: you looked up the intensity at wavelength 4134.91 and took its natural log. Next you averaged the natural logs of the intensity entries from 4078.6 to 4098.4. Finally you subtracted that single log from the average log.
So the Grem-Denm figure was -0.18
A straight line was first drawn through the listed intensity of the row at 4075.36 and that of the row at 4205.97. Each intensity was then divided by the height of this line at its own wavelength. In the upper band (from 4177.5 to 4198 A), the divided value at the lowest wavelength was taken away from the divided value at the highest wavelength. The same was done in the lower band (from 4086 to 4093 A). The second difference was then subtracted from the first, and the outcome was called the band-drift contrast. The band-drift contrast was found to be 0.4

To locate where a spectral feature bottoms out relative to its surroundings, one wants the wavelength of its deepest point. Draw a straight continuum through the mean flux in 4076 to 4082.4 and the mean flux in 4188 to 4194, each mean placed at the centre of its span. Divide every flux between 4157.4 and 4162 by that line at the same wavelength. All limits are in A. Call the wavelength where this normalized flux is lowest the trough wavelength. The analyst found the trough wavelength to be 4157.83 A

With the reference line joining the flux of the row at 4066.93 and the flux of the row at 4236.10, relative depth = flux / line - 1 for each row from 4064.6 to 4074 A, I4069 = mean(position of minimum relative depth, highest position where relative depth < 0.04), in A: 4069.7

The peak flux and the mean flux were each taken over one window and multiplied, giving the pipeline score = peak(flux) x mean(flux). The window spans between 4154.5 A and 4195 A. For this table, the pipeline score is 23.0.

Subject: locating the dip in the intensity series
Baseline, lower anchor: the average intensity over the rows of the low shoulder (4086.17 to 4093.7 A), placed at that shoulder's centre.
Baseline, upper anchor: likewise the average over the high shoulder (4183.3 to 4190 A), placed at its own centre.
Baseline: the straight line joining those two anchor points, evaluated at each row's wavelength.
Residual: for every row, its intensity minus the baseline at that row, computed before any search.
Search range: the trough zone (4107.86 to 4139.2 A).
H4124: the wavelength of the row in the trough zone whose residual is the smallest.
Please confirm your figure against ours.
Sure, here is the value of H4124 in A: 4114.02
